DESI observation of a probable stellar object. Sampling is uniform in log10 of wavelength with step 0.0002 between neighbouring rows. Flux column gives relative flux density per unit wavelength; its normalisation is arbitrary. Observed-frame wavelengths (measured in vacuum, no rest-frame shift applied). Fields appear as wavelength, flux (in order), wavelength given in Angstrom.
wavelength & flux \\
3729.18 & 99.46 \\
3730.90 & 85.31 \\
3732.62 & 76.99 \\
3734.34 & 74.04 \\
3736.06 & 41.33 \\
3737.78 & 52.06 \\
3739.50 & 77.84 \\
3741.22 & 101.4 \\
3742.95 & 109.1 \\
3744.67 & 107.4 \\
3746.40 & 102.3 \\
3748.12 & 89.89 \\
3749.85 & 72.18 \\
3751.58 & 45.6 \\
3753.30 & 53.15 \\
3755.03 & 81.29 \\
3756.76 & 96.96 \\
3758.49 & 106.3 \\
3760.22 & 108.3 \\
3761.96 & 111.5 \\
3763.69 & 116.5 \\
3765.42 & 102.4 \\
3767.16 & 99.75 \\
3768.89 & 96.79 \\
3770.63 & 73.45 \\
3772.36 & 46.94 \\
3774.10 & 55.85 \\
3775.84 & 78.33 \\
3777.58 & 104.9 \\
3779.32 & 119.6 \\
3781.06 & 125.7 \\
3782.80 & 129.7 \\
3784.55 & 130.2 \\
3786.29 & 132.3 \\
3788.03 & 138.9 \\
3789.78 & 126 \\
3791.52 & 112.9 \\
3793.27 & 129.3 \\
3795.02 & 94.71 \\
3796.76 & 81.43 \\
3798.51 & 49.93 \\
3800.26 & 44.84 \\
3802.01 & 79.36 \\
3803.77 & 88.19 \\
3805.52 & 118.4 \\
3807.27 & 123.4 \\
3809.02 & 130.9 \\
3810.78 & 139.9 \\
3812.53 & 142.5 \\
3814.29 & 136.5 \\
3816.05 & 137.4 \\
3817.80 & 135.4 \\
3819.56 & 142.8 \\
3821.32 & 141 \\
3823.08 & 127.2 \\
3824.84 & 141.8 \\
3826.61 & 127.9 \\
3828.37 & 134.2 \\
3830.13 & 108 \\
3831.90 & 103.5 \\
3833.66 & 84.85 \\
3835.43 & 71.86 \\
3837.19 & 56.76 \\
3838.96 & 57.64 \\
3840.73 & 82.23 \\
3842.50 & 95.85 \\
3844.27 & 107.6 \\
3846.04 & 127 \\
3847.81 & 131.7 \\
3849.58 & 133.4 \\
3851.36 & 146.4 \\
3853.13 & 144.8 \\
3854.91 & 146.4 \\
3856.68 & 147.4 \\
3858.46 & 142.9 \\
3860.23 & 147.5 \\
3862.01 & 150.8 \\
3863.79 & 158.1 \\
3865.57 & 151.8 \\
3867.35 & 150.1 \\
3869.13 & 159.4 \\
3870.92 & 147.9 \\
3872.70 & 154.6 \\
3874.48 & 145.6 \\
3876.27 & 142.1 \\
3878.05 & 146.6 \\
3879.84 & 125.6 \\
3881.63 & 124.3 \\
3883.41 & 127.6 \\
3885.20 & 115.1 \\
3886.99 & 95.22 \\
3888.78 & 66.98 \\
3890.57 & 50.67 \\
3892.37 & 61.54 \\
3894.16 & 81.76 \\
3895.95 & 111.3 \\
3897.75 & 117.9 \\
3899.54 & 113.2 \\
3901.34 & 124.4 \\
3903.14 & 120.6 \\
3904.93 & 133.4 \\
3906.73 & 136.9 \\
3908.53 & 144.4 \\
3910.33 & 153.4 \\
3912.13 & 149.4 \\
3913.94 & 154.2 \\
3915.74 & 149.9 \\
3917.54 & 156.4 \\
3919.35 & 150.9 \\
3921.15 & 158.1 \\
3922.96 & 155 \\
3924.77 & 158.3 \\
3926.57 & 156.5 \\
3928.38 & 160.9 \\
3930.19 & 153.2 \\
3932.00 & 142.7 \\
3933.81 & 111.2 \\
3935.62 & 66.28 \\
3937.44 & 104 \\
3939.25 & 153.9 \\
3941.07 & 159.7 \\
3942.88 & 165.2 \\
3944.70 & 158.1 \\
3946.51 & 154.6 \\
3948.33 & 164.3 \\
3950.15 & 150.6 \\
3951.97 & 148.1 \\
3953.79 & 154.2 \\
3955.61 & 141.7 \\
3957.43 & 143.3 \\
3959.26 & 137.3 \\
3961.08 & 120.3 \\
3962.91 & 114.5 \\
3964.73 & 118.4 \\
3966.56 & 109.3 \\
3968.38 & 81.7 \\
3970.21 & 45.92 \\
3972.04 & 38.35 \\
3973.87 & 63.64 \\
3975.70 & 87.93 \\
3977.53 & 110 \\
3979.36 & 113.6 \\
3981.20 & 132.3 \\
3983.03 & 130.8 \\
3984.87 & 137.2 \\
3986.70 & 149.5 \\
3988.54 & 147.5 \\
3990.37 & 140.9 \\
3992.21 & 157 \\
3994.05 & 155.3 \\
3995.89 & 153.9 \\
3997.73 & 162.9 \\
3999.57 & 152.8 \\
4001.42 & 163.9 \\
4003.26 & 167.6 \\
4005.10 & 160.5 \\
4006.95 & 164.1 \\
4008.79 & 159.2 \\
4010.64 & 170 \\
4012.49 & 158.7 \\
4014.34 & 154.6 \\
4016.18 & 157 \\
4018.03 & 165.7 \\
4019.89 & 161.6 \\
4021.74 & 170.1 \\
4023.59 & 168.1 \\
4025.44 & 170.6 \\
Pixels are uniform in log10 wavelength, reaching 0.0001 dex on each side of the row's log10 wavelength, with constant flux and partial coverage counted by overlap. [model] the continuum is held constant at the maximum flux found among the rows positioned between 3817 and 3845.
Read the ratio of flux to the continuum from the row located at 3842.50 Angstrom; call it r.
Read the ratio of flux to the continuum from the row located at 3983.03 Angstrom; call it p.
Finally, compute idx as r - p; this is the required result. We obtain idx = -0.24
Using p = 0.92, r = 0.67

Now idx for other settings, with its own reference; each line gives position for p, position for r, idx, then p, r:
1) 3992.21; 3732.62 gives -0.56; 1.10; 0.54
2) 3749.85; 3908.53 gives 0.51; 0.51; 1.01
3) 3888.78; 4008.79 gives 0.65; 0.47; 1.11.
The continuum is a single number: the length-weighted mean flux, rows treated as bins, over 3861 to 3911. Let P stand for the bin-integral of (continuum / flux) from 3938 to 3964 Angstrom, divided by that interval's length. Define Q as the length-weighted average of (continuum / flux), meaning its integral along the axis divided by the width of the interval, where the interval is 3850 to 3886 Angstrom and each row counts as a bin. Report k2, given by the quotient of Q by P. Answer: 1.0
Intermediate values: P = 0.9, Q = 0.9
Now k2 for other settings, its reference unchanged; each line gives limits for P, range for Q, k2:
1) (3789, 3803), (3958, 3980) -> 1.0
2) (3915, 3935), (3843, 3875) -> 1.0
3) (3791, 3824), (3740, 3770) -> 1.1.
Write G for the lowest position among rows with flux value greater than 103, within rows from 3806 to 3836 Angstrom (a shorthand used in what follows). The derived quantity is 3807.27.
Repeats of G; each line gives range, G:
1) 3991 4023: 3992.21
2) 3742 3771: 3742.95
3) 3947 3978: 3948.33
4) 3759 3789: 3760.22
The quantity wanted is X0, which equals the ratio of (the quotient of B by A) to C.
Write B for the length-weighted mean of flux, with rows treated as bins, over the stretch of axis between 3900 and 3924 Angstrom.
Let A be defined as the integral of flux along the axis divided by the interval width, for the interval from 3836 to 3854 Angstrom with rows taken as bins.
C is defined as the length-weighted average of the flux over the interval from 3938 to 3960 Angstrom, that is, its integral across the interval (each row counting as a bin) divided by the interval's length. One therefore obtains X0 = 0.0088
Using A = 108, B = 145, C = 152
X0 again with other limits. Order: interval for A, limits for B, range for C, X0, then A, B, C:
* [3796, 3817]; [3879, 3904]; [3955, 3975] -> 0.0096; 106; 102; 101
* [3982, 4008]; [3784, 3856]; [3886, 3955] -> 0.0056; 153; 114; 133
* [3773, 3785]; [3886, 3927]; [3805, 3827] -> 0.0090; 104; 126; 135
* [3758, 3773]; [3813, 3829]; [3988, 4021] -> 0.0089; 96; 136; 159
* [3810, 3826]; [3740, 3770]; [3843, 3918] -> 0.0052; 138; 94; 131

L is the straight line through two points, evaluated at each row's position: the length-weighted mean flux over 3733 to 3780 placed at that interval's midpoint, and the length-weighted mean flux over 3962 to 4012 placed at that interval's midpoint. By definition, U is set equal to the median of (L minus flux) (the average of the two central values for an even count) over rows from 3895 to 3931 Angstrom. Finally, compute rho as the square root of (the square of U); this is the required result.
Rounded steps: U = -34.1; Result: 34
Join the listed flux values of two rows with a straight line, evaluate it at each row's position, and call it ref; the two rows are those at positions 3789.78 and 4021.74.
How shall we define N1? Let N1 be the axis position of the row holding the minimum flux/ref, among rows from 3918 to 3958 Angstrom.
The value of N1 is 3935.62 Angstrom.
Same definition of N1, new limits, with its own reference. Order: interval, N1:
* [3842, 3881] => 3842.50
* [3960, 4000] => 3972.04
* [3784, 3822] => 3800.26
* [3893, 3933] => 3894.16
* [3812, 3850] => 3837.19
